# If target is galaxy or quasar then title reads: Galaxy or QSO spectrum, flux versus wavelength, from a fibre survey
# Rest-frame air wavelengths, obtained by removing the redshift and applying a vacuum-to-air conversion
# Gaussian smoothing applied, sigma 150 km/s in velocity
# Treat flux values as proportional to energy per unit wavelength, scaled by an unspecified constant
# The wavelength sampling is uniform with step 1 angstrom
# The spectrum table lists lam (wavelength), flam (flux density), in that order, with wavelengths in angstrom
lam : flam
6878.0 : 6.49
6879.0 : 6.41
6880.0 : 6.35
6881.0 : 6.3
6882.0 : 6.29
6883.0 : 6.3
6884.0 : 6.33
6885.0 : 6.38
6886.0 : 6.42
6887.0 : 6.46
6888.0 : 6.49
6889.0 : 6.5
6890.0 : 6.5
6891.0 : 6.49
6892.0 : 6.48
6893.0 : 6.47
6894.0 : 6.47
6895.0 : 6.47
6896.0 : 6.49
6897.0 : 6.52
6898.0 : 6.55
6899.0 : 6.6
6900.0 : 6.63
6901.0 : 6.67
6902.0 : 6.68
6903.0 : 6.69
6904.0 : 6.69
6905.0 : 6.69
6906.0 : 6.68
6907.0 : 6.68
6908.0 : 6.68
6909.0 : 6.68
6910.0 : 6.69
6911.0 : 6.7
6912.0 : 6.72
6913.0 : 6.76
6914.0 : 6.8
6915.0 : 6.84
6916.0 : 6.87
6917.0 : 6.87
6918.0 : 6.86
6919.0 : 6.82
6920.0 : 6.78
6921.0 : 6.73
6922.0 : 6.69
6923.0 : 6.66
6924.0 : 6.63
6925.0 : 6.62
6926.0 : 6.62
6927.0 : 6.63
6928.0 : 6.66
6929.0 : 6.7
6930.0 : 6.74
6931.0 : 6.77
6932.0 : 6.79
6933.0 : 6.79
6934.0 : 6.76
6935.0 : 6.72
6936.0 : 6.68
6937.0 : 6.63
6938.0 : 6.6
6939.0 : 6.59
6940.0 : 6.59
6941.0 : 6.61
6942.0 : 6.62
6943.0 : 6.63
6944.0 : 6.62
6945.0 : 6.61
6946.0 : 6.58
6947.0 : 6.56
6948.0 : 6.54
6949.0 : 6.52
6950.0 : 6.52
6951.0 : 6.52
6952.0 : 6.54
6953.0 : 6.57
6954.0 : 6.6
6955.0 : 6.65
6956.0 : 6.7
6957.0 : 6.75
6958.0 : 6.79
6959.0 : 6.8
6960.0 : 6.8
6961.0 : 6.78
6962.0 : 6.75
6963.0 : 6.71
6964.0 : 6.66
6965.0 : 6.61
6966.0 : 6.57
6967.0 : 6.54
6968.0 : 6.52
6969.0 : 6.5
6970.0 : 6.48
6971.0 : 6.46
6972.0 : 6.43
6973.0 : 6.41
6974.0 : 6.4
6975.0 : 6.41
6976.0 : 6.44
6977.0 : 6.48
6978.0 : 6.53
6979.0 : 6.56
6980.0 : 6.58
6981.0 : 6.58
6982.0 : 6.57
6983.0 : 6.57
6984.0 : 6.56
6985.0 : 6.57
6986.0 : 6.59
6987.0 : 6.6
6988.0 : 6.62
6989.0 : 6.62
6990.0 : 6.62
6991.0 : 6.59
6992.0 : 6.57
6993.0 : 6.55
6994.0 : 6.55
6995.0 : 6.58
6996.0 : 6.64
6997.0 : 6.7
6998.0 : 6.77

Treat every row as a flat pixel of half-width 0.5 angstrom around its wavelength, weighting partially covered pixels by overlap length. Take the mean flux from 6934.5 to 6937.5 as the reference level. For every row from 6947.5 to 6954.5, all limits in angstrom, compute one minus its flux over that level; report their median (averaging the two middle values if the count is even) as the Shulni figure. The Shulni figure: 0.020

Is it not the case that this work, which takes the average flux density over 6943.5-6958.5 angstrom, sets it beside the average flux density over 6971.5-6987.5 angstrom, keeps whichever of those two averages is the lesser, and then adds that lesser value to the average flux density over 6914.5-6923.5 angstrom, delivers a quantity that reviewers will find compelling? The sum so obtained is 13.3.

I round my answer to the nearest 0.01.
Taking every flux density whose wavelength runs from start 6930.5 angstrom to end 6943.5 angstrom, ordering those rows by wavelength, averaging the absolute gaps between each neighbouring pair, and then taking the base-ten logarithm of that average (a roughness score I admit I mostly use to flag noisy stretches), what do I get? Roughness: -1.66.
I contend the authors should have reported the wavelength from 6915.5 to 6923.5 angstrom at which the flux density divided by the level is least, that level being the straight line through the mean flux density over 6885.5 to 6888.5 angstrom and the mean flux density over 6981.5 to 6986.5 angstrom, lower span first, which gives 6923.0 angstrom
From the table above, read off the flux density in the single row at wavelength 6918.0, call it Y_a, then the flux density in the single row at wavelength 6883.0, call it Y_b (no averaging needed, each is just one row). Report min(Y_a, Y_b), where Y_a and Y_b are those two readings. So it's 6.30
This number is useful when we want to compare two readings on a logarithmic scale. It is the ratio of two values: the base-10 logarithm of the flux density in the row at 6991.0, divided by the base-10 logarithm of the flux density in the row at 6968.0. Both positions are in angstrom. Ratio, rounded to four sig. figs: 1.006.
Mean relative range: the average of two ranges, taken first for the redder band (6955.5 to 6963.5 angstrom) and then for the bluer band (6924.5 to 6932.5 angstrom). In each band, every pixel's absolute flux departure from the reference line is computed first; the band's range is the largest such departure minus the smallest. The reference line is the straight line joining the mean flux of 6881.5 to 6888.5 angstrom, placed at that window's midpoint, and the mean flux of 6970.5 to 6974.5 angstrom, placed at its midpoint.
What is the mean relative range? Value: 0.13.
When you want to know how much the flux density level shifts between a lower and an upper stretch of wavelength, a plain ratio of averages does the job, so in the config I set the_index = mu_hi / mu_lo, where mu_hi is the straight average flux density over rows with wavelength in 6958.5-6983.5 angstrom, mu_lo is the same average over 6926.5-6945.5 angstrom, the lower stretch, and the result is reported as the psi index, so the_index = 0.98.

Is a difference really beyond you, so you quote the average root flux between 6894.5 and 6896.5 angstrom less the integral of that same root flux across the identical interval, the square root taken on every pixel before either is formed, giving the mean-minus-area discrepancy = -2.55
